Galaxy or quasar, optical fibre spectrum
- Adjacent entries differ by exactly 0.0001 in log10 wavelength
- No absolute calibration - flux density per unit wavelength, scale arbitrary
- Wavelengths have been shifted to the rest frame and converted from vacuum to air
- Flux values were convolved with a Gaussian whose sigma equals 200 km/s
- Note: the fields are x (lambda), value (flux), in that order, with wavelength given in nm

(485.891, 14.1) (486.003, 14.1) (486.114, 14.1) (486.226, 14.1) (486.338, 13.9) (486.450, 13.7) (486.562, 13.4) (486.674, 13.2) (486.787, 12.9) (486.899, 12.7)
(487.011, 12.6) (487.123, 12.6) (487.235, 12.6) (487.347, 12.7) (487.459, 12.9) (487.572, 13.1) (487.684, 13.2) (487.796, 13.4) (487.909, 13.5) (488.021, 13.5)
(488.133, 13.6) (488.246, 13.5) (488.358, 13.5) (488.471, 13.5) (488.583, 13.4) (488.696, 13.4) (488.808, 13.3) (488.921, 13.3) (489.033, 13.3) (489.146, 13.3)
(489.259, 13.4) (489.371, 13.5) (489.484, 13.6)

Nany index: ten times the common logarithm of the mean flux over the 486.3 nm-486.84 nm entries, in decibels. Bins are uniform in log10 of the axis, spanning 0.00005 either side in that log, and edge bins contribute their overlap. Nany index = 11.3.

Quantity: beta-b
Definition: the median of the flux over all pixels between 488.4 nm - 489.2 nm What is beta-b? 13.3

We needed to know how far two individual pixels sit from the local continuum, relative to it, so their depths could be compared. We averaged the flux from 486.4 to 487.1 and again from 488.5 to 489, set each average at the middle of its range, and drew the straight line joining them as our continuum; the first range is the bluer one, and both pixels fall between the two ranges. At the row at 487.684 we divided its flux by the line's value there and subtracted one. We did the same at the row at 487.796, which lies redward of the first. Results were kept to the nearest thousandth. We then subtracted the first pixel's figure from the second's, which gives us 0.014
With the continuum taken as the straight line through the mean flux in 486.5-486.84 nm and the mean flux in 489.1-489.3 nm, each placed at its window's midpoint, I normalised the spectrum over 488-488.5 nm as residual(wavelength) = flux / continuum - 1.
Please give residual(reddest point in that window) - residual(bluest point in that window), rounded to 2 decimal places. 0.00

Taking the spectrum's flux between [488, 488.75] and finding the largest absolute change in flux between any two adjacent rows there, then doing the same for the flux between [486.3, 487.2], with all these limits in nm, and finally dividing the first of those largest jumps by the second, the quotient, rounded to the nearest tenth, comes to 0.3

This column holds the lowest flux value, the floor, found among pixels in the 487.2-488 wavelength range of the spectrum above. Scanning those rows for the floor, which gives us 12.6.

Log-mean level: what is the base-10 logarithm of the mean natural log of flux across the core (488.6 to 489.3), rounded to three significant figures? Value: 0.413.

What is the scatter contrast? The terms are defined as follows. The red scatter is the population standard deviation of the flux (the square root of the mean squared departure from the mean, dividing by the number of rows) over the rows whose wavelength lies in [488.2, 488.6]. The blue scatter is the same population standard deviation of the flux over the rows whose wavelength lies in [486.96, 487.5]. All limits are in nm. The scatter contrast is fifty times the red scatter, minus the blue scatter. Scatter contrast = 2.0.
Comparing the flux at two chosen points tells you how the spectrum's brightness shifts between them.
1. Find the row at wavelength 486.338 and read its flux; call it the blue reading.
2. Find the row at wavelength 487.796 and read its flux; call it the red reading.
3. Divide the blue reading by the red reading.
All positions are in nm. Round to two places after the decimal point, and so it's 1.04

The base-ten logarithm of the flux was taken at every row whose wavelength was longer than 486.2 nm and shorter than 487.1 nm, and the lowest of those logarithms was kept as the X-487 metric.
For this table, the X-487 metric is 1.100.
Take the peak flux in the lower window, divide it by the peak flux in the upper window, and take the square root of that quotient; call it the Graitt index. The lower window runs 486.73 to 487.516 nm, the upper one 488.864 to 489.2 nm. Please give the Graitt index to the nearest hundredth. 0.98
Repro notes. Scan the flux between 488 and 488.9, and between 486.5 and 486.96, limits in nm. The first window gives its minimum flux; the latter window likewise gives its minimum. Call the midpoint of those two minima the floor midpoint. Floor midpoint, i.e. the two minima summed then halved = 13.0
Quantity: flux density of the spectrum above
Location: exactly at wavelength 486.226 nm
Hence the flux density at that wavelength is 14.1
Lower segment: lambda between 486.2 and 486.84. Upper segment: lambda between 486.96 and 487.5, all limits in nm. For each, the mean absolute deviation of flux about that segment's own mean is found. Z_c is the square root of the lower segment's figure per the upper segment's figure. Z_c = 2.0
